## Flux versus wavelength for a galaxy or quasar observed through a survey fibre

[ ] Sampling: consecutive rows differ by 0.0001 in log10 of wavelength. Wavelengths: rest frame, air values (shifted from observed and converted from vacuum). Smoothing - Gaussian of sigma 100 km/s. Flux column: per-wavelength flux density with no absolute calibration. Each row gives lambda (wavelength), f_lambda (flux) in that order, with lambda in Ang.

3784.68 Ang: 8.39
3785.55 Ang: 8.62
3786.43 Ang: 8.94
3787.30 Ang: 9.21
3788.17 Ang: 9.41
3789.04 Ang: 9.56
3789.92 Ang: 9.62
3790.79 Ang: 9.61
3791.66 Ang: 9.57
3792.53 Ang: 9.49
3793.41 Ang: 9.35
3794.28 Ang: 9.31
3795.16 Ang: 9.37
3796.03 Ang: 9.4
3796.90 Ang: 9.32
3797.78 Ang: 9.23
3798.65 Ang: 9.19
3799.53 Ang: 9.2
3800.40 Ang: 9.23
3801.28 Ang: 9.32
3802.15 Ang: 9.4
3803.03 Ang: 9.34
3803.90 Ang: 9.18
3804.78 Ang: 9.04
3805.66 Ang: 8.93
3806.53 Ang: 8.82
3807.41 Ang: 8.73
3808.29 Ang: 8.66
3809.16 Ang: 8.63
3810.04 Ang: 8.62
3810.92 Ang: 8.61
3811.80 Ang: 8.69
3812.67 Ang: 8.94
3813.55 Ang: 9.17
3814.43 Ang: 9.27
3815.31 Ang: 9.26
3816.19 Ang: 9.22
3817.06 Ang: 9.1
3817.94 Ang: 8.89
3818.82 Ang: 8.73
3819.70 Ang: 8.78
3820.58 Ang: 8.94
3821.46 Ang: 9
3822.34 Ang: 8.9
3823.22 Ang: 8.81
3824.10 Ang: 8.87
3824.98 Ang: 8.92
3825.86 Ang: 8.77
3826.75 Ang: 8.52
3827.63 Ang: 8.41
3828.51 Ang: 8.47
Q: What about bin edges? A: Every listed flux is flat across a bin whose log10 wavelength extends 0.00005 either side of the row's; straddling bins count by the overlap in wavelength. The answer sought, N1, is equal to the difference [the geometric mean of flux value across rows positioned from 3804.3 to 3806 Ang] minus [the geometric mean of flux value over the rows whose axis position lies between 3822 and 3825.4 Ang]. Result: 0.11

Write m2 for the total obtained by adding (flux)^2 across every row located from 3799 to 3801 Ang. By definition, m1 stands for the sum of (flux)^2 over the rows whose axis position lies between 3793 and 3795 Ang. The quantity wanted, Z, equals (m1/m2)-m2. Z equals -169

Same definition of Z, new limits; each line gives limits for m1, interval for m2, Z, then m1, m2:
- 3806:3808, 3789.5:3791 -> -184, 154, 185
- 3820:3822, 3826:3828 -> -142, 161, 143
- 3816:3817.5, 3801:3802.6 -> -174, 168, 175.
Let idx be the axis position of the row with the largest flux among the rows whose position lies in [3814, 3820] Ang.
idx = 3814.43 Ang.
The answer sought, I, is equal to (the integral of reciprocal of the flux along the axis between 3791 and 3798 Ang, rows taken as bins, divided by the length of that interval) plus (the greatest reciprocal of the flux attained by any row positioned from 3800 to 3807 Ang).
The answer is 0.220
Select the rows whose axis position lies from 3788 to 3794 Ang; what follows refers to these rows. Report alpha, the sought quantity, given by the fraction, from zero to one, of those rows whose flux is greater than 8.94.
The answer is 1.00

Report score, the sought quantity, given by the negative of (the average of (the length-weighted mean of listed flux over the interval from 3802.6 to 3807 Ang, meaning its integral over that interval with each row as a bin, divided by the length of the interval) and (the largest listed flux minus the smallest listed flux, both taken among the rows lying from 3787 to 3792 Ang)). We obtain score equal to -4.74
